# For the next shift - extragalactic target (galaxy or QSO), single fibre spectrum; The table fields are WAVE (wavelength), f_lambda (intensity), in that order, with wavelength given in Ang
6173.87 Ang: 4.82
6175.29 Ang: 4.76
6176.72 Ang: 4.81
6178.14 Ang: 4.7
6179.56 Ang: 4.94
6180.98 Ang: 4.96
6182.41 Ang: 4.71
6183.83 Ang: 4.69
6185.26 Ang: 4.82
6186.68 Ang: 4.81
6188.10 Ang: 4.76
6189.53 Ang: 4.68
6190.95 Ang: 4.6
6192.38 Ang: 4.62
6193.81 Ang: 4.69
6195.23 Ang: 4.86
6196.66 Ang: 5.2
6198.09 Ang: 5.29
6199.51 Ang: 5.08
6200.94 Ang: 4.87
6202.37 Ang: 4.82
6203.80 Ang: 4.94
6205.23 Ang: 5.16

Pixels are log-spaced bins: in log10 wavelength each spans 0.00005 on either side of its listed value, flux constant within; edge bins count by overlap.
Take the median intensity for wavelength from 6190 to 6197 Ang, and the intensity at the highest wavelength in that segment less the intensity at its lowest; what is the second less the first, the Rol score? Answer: -4.09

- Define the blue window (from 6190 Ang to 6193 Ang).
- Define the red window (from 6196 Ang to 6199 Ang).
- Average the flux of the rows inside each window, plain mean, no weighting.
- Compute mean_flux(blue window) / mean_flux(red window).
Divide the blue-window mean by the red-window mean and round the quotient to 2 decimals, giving 0.88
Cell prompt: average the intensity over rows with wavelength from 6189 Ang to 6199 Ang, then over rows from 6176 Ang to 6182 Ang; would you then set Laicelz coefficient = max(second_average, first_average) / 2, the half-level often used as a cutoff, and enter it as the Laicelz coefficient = 2.43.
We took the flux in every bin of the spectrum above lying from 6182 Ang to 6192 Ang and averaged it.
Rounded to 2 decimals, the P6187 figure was 4.72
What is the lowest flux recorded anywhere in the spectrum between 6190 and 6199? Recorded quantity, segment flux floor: 4.6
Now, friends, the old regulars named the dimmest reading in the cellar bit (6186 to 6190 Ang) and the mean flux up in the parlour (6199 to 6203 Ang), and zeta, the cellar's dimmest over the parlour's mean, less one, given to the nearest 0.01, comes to -0.05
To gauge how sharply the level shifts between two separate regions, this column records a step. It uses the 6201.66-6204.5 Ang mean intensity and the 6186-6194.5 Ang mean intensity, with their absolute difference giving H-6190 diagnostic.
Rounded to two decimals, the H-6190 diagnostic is 0.19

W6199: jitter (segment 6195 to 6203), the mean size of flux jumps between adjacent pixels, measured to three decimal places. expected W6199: 0.180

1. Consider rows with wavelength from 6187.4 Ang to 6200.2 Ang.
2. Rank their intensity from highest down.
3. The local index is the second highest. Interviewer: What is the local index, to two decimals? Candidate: 5.20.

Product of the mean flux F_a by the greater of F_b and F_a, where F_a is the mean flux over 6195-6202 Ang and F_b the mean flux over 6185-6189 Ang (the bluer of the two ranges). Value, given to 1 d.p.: 25.6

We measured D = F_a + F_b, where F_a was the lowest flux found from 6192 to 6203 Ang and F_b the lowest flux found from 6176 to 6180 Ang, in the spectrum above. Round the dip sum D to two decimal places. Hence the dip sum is 9.32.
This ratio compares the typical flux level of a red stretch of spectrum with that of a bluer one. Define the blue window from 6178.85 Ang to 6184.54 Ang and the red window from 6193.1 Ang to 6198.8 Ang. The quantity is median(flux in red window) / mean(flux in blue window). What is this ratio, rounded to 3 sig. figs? 1.04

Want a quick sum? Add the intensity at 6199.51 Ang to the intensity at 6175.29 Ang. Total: 9.84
